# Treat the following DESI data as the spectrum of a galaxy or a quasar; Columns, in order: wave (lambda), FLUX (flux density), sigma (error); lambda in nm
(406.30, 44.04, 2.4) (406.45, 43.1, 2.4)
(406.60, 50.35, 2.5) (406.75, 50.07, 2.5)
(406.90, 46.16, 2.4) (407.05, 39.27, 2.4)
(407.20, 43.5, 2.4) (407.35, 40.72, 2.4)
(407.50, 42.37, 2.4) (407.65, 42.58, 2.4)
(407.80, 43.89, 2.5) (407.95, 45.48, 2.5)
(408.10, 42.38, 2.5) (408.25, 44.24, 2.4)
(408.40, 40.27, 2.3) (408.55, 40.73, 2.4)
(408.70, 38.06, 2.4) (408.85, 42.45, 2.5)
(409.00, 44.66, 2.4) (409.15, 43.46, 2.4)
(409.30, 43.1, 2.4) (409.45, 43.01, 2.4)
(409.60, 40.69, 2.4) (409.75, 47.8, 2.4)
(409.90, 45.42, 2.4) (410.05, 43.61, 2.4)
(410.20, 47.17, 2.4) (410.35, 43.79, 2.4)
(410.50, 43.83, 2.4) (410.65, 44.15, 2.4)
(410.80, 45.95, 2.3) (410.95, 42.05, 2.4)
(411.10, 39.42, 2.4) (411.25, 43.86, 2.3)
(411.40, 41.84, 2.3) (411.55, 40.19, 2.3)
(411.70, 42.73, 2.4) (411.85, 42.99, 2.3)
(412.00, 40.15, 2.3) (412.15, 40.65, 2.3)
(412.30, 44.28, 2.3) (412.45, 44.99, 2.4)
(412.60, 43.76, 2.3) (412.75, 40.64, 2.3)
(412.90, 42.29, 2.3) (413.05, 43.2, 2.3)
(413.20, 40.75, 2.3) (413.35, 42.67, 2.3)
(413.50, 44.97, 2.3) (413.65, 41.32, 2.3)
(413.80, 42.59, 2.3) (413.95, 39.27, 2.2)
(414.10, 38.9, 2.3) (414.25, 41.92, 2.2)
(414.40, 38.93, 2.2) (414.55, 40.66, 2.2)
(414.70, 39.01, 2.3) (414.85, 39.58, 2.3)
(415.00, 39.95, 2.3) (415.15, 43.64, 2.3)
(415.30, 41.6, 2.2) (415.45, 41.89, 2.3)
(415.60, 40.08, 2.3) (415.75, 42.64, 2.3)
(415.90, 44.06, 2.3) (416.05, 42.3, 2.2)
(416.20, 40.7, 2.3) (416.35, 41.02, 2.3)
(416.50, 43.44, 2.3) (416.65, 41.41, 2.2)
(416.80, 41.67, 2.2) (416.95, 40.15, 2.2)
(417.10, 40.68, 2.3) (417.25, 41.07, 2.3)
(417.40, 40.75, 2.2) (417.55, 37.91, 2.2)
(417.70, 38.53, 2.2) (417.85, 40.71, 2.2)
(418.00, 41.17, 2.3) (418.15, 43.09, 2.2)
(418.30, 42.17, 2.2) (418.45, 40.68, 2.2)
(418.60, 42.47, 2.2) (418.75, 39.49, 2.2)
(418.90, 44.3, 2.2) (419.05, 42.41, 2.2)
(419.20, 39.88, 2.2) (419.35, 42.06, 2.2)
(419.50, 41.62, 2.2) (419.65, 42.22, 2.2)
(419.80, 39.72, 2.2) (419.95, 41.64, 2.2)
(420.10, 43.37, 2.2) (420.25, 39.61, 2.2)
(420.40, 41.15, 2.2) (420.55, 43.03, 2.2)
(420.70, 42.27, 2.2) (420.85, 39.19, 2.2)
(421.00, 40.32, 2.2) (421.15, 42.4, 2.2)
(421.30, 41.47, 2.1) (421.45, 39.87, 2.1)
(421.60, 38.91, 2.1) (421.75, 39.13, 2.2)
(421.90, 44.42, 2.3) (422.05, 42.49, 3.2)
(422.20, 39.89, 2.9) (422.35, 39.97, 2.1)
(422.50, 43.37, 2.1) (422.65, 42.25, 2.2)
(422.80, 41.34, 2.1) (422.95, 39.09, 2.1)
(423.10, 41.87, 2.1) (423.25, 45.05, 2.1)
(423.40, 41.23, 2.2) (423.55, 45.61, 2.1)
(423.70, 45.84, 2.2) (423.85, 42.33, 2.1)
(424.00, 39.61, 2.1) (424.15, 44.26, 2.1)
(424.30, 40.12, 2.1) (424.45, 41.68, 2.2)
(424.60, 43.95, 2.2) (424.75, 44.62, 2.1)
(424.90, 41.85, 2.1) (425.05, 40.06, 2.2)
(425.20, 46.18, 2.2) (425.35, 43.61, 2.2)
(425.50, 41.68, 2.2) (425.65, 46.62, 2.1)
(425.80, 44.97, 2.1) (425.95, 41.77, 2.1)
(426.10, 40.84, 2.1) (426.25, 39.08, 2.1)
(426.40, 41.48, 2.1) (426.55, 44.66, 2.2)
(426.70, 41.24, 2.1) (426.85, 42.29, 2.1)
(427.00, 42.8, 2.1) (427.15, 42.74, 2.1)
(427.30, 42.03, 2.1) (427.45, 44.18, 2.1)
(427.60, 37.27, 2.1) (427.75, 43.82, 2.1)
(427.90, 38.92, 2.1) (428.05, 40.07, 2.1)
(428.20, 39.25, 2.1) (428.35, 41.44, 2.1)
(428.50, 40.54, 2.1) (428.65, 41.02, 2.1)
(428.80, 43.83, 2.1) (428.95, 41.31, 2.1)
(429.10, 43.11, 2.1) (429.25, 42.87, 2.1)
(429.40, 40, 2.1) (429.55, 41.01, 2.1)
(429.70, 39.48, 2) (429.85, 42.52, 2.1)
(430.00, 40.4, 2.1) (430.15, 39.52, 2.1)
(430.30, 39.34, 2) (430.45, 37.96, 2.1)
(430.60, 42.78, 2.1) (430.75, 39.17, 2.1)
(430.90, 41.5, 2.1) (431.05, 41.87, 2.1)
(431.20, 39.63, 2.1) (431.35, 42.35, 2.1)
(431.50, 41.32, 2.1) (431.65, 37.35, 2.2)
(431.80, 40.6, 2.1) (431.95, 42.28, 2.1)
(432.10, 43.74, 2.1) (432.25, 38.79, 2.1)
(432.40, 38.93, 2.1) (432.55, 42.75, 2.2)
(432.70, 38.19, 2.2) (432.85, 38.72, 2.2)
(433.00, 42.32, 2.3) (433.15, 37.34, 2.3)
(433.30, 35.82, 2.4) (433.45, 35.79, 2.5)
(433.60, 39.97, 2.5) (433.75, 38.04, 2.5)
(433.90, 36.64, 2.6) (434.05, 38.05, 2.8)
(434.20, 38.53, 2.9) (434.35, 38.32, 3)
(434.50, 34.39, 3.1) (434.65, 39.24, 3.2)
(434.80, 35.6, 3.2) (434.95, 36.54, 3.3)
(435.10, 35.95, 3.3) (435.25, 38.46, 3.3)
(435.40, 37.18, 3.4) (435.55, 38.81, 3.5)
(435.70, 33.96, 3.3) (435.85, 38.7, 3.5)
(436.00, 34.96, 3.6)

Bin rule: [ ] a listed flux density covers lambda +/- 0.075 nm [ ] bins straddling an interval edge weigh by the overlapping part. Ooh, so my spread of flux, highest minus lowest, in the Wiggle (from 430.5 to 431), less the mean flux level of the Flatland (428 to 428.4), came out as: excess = -36.6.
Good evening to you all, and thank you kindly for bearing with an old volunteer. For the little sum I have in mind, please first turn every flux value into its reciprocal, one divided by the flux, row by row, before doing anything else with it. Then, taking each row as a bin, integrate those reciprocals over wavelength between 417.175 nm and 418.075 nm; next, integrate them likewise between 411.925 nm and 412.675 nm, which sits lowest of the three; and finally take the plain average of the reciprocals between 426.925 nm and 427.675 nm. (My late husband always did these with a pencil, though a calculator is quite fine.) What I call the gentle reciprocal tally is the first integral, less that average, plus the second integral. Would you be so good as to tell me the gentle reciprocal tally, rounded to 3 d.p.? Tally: 0.016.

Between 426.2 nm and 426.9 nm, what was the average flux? 41.8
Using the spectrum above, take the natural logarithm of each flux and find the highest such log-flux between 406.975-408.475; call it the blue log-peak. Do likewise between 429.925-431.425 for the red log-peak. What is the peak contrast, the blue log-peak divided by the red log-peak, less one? 0.016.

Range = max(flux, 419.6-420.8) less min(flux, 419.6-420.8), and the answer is 3.8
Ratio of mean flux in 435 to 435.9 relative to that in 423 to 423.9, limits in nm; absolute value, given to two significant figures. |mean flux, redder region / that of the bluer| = 0.85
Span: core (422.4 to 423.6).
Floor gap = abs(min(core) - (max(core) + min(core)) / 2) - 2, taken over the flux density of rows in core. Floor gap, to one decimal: 1.3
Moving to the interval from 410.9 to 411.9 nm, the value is 0.2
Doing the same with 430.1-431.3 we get 0.4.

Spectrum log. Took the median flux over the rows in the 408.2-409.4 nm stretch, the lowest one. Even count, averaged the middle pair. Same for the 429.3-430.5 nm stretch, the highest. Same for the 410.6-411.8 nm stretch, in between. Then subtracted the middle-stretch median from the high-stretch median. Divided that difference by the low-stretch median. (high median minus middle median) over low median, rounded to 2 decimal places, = -0.06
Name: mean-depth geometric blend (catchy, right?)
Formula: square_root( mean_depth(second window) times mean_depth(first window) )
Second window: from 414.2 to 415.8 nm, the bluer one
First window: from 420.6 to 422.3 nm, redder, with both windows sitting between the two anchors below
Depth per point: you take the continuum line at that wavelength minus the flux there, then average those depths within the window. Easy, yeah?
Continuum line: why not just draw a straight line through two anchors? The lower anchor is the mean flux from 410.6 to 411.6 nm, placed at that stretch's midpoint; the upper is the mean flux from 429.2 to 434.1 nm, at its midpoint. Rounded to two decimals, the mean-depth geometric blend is 0.53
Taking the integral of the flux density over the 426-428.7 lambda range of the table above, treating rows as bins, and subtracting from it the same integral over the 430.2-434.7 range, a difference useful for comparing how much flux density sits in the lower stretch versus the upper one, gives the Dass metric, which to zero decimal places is -66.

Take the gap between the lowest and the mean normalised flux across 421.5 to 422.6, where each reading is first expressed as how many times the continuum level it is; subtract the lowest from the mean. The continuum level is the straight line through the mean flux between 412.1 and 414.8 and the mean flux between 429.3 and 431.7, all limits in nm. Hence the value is 0.056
